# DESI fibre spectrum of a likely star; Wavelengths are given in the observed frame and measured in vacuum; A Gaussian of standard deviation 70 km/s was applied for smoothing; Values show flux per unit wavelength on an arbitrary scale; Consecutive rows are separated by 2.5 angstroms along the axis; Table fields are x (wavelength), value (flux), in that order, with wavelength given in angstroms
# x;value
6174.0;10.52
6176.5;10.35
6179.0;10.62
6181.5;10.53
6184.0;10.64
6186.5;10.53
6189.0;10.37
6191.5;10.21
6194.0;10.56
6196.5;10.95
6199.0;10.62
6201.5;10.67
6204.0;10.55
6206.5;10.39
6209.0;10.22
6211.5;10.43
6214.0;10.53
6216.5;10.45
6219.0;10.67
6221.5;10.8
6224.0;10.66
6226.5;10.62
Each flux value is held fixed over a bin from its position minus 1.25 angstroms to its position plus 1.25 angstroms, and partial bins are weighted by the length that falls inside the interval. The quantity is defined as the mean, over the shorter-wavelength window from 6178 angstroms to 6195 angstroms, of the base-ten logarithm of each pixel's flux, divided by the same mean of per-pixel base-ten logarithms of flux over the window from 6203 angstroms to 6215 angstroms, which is 1.00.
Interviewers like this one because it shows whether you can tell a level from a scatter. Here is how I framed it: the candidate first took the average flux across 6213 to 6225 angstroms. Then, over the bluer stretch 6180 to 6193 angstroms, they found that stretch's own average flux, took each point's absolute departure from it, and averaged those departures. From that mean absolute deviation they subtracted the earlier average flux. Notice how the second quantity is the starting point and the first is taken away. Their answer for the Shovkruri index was -10.5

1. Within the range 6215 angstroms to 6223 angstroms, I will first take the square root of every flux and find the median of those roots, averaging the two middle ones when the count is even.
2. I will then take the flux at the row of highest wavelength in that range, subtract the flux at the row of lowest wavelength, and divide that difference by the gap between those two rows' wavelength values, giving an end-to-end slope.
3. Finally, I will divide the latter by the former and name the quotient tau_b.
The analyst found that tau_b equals 0.021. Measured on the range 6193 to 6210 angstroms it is -0.007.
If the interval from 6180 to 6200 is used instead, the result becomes 0.002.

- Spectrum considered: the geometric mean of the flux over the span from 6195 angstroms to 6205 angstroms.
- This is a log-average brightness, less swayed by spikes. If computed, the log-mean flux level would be 10.70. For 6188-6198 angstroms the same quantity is 10.52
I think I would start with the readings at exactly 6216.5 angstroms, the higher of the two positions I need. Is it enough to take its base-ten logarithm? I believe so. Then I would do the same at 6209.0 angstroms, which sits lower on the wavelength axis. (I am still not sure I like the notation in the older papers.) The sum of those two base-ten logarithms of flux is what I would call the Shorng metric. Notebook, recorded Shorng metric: 2.03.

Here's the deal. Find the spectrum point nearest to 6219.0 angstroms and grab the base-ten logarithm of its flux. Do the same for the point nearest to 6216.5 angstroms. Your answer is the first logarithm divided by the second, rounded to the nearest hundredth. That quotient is 1.01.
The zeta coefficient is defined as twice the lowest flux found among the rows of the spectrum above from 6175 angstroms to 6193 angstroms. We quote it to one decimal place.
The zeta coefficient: 20.4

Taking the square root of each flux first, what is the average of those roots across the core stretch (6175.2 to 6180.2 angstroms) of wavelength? 3.24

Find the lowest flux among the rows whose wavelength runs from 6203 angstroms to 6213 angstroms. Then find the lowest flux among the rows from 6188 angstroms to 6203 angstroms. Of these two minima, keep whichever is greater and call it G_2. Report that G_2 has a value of 10.2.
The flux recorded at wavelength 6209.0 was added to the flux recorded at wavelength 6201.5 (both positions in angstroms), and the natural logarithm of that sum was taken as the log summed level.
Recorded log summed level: 3.04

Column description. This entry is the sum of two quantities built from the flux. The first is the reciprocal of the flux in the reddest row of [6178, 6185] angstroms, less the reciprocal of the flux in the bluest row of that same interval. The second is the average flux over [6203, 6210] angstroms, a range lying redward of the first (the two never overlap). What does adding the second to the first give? 10.4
